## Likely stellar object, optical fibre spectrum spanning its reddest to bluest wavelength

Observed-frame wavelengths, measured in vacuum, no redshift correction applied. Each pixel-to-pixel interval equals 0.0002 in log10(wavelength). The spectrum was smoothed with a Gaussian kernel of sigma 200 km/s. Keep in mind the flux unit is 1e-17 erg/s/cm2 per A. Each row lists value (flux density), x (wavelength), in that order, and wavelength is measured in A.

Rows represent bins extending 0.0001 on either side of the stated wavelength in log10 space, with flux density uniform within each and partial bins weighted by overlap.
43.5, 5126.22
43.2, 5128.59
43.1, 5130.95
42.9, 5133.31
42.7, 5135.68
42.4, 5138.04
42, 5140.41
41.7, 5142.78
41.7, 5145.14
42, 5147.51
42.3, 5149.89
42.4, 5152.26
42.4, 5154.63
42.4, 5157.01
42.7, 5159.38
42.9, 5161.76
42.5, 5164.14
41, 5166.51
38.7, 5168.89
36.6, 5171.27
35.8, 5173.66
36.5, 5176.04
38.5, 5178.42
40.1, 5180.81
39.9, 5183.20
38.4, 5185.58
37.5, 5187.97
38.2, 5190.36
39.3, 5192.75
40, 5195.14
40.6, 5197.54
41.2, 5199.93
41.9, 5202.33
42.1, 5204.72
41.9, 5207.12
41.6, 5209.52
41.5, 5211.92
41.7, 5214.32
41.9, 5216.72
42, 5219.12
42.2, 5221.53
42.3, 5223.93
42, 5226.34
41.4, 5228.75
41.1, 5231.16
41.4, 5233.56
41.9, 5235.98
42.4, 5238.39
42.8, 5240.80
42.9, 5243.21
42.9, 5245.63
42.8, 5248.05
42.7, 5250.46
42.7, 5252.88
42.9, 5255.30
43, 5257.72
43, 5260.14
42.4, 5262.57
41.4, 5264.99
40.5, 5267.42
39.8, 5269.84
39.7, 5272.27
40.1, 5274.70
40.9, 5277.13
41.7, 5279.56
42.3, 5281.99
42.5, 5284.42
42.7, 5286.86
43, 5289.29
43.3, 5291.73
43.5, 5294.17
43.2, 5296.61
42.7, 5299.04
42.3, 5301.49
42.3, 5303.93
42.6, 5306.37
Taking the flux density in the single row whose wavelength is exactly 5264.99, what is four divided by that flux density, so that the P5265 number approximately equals 0.0966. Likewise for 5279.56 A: 0.0959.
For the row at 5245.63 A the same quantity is 0.0932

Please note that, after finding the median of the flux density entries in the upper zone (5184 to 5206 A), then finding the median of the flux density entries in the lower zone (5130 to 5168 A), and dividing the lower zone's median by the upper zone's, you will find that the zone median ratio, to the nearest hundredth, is 1.06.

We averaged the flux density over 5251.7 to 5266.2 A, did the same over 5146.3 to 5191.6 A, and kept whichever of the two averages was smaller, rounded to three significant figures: 40.0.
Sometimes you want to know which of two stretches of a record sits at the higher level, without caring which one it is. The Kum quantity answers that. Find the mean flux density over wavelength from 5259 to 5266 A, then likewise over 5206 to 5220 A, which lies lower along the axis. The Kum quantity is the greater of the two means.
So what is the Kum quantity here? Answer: 42.3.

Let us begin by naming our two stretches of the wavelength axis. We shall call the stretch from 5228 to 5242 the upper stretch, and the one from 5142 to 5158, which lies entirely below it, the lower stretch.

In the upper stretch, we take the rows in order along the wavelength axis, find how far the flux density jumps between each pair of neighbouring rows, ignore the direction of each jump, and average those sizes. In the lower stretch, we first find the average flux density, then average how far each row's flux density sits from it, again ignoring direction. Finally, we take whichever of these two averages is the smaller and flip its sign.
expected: -0.28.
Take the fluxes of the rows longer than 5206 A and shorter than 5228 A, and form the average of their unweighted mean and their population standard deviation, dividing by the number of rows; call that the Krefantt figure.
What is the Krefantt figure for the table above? 21.1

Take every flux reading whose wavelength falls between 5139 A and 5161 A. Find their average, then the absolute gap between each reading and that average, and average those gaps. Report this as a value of 0.29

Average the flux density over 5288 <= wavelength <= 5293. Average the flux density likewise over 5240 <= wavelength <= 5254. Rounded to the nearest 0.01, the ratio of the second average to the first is 0.99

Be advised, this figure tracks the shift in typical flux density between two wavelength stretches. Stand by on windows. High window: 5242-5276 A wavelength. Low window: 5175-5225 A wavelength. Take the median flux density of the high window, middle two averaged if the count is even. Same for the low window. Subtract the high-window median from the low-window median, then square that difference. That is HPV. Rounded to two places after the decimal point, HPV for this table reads 2.25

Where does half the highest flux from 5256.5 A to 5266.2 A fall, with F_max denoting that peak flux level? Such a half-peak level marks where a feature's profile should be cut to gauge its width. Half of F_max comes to 21.5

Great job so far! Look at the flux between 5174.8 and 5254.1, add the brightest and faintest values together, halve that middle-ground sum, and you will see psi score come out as 39.7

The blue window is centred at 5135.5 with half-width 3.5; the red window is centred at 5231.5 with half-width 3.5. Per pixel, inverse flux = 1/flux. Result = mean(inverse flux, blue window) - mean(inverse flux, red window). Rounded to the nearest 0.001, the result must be -0.001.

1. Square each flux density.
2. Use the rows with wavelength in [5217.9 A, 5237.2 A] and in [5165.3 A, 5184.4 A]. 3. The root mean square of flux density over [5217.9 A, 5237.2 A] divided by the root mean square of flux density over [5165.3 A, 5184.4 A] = 1.09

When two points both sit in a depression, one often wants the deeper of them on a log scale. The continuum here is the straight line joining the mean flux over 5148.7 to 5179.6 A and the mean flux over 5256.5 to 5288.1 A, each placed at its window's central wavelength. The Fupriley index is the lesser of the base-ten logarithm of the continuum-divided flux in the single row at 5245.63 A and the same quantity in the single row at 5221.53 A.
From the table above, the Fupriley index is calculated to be 0.013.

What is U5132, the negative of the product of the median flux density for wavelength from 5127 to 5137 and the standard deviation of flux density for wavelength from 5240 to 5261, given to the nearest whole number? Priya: -5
